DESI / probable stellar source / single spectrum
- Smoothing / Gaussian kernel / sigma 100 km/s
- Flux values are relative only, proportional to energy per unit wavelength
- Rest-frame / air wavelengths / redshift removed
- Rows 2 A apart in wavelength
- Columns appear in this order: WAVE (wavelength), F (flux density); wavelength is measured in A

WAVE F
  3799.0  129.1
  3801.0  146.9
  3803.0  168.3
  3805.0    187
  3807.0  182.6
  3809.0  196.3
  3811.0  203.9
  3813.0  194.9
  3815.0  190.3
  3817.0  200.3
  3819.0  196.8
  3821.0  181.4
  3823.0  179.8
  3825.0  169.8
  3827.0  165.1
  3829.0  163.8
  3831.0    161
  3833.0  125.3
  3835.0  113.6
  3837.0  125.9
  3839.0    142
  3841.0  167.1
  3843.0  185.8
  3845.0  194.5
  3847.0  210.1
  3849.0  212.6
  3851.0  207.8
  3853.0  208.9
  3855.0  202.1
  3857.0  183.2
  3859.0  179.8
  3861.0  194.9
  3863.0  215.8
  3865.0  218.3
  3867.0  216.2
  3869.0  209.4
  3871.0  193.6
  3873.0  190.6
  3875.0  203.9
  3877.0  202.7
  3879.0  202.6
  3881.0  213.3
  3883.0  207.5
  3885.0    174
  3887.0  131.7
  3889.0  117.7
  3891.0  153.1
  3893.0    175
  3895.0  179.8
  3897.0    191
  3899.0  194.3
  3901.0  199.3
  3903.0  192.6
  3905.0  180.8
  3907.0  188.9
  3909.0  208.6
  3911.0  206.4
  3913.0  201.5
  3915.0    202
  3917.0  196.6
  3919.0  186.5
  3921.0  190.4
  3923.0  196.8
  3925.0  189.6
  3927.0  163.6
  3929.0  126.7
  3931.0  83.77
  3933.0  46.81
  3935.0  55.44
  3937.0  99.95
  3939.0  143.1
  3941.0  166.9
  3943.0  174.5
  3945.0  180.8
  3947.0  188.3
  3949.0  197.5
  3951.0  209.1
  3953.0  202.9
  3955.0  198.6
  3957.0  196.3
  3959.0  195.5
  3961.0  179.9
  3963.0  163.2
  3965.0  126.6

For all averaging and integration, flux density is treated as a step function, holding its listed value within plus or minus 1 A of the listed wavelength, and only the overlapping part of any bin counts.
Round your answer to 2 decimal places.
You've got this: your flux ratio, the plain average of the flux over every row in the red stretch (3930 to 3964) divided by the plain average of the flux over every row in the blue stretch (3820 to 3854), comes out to 0.92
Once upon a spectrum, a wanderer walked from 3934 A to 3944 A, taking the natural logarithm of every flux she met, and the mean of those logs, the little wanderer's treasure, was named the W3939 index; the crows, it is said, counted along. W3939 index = 4.77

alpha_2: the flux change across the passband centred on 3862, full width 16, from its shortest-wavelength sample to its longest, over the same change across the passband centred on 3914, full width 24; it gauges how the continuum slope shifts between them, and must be -2.4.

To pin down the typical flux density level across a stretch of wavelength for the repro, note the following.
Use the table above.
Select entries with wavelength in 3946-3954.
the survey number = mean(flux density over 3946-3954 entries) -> 199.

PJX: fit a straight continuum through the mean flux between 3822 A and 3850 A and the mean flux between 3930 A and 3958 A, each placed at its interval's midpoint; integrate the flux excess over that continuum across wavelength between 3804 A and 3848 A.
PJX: 344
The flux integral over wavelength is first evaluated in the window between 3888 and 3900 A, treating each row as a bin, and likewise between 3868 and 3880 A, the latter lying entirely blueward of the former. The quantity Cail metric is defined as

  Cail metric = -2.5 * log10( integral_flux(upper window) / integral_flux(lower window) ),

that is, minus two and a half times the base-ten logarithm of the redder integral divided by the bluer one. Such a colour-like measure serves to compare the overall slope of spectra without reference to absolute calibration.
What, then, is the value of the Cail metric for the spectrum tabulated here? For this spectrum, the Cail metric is 0.2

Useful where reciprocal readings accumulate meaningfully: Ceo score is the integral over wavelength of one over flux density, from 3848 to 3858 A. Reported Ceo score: 0.049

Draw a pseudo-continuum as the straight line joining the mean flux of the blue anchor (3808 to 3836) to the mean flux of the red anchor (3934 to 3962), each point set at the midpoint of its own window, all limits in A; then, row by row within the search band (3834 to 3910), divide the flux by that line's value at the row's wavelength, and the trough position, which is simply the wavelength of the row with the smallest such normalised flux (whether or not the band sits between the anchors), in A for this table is 3835.0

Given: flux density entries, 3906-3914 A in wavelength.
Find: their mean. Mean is 201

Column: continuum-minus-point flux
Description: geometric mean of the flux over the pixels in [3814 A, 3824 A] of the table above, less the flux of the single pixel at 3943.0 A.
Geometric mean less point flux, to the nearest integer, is 15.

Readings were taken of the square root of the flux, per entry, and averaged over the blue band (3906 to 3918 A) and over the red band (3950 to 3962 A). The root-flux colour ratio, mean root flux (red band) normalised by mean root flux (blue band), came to 0.99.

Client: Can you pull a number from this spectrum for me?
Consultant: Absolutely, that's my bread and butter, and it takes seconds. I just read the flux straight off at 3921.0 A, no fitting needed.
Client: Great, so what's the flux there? 190.4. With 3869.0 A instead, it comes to 209.4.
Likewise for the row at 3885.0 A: 174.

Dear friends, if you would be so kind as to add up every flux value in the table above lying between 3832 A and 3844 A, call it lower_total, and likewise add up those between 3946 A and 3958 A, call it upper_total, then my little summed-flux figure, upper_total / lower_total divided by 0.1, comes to 13.9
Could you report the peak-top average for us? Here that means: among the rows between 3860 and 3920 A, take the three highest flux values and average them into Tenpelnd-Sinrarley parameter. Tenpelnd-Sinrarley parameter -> 217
